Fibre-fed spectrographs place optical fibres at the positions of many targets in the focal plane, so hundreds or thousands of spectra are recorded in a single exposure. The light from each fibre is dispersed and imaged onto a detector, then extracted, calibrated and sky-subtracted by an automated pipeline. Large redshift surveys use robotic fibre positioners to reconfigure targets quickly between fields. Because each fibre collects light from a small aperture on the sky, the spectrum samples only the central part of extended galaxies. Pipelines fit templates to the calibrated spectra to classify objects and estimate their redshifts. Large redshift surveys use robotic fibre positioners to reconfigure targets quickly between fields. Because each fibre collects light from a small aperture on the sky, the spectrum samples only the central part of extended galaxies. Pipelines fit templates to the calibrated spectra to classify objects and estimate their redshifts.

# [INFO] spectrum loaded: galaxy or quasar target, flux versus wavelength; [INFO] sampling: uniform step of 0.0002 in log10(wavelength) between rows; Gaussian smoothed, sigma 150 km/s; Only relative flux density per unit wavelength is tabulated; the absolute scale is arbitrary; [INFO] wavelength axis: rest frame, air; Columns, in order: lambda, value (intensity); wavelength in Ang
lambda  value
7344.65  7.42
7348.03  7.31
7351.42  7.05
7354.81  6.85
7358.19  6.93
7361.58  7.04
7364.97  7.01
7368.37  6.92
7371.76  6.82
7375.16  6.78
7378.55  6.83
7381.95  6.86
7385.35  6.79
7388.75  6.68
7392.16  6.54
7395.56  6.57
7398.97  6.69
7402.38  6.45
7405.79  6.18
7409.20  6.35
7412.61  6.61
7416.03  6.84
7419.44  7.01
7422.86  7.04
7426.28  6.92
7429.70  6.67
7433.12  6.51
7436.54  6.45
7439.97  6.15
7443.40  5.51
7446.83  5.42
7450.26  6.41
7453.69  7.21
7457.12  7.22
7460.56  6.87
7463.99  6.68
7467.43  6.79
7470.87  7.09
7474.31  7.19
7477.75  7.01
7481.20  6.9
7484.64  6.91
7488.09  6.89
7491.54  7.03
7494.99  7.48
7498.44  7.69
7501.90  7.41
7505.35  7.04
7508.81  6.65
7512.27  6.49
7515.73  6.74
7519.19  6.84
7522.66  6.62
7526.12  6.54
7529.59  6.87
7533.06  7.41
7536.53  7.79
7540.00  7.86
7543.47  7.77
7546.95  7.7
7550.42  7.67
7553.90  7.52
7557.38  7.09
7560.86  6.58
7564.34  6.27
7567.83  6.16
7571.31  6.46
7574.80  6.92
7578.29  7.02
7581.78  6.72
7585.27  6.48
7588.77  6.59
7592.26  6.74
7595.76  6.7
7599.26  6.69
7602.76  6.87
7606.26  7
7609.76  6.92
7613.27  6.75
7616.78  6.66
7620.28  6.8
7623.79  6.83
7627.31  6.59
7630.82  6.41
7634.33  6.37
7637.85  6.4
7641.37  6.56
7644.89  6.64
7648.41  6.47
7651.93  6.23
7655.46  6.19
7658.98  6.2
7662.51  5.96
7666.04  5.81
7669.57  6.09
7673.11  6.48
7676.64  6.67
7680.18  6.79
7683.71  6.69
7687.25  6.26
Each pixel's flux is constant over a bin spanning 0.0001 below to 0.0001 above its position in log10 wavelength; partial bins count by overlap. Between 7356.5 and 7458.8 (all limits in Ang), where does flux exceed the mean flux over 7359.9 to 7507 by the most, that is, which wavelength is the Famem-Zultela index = 7457.12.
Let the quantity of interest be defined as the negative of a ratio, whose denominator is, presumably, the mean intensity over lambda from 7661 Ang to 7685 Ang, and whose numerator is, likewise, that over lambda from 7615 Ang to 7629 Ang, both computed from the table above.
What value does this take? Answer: -1.06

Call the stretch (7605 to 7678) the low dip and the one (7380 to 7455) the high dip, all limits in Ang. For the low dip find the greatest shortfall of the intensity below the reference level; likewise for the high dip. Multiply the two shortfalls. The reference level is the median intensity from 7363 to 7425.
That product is 1.33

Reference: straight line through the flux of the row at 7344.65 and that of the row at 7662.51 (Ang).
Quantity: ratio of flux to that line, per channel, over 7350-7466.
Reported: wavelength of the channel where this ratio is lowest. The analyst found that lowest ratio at 7446.83 Ang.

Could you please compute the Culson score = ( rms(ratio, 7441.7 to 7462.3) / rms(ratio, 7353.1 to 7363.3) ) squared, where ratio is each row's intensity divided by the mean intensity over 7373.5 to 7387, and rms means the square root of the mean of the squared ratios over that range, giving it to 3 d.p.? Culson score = 0.872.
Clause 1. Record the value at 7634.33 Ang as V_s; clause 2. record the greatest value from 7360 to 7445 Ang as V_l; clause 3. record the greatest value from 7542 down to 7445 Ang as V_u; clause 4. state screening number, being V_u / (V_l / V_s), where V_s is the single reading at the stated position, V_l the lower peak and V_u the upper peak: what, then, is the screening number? 7.1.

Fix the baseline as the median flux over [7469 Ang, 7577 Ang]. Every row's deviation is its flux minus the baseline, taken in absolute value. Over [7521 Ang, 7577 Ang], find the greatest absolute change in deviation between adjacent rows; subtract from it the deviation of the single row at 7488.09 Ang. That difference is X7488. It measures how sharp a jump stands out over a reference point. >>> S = 0.34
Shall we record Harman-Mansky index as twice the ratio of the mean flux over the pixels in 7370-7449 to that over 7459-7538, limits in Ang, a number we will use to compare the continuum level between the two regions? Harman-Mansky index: 1.87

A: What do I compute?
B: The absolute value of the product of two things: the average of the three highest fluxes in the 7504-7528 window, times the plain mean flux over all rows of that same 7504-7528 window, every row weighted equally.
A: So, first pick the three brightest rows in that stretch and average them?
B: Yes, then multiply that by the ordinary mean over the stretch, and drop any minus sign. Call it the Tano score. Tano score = 46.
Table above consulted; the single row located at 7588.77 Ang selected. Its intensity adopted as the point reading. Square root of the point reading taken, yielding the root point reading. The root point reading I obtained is 2.57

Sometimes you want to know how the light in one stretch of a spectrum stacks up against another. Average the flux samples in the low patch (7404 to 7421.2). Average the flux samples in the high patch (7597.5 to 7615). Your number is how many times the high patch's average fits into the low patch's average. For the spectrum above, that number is 0.96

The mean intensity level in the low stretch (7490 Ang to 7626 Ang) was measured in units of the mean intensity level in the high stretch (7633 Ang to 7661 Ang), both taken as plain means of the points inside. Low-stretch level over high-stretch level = 1.09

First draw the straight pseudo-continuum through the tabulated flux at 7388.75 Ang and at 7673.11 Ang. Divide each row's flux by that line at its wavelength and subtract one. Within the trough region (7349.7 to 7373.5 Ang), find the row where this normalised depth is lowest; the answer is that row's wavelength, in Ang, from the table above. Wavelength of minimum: 7371.76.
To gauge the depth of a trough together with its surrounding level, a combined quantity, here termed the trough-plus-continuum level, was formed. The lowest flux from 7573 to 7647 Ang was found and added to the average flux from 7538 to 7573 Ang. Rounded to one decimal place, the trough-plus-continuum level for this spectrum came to 13.5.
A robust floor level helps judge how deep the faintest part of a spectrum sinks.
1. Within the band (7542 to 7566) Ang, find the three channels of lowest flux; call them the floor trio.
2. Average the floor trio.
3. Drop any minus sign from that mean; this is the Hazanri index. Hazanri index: 6.65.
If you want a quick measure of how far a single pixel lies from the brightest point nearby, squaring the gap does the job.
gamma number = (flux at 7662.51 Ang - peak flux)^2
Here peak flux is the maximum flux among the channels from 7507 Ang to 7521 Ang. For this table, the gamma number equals 0.774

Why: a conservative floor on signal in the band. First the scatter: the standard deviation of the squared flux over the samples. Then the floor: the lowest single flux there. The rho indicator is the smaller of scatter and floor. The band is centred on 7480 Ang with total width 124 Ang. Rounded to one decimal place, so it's 5.4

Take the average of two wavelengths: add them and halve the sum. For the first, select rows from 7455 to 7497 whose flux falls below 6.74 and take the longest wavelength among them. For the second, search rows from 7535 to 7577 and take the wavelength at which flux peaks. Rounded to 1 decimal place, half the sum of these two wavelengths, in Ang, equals 7502.0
